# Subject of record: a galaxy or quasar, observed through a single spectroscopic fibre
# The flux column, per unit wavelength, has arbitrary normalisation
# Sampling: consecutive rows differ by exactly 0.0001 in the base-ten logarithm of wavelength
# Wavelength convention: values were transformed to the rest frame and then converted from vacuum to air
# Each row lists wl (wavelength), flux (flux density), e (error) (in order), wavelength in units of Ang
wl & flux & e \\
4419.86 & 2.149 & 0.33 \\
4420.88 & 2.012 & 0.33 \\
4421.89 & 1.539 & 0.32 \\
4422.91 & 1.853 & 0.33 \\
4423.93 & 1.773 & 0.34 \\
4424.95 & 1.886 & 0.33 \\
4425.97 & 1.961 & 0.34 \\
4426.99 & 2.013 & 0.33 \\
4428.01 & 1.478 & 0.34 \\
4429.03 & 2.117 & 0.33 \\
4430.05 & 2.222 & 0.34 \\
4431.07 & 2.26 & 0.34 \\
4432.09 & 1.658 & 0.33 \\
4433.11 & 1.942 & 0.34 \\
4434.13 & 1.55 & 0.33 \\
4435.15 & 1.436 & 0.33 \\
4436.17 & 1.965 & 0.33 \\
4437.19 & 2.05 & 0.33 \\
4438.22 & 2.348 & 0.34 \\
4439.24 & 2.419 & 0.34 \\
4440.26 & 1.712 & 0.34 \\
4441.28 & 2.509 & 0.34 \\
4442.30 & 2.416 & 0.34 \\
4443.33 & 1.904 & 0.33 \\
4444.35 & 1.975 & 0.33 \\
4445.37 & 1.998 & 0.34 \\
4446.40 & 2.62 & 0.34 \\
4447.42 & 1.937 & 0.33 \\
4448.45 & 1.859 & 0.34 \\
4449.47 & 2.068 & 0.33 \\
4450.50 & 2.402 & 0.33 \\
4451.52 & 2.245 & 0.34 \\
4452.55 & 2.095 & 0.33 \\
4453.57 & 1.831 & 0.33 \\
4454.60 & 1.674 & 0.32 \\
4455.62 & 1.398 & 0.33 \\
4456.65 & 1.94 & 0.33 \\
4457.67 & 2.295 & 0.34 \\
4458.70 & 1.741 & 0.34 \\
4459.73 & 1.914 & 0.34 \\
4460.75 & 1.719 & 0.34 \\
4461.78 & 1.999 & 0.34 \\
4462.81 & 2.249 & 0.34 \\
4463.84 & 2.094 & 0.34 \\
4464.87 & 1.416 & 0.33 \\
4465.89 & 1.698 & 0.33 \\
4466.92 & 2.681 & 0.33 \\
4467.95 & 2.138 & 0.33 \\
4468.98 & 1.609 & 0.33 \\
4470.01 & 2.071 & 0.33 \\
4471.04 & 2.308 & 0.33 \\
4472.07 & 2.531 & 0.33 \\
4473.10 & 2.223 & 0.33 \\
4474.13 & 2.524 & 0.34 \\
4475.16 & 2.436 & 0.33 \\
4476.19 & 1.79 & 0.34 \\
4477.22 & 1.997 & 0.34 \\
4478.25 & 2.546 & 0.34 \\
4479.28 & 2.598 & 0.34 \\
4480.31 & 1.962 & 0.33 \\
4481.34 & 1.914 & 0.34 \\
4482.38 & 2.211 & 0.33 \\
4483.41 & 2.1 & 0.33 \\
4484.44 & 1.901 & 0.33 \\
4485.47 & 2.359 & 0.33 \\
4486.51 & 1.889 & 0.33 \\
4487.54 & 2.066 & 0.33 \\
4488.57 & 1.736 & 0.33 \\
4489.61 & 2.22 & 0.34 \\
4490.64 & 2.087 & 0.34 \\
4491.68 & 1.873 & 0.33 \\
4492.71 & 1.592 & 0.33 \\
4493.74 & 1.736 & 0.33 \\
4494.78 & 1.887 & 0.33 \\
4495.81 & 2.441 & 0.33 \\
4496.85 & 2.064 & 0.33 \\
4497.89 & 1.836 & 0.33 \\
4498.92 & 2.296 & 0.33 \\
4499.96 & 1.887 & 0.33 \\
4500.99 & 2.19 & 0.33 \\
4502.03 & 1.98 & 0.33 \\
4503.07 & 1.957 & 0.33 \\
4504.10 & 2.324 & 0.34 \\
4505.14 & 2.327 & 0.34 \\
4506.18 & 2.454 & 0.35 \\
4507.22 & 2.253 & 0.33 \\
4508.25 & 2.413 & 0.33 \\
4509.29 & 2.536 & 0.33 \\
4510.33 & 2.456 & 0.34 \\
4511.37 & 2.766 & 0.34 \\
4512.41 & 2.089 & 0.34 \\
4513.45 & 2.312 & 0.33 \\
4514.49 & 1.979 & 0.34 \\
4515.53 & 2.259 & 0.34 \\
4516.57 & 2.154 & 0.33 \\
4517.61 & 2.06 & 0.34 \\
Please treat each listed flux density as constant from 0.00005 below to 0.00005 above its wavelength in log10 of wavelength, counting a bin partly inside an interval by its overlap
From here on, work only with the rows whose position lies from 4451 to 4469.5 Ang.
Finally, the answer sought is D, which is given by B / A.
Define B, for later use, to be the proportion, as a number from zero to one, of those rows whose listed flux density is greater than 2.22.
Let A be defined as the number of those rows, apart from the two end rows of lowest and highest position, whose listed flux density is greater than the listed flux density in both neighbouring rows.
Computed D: 0.06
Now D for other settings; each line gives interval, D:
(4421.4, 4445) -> 0.04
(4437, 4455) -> 0.10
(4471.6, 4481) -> 0.33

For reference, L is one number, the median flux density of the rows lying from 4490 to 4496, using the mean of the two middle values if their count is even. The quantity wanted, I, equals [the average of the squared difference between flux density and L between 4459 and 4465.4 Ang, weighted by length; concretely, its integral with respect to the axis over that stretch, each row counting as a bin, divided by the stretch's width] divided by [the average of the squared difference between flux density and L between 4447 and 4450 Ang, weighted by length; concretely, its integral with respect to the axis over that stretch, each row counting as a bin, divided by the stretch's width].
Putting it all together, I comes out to 5.0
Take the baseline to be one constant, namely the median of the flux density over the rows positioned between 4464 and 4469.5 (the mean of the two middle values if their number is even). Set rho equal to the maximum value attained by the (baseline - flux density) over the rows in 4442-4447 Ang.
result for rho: -0.21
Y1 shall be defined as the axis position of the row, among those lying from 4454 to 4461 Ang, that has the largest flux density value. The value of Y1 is 4457.67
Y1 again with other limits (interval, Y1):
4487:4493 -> 4489.61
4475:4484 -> 4479.28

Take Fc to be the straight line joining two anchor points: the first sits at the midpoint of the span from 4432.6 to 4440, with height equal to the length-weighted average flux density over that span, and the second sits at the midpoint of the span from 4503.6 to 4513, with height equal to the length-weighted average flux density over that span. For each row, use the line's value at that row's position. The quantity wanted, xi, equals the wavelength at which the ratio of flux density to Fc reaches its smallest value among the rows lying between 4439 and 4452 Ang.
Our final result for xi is 4440.26 Ang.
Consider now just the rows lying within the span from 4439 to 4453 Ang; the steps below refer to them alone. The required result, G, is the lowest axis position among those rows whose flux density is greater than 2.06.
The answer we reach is 4439.24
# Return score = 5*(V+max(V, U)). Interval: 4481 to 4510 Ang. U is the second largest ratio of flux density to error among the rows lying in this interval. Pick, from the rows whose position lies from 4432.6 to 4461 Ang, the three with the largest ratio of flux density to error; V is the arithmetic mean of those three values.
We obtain 74.5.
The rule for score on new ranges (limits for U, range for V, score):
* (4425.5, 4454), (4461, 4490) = 78.1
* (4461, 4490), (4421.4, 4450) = 75.3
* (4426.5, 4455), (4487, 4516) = 77.4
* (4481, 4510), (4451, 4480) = 78.1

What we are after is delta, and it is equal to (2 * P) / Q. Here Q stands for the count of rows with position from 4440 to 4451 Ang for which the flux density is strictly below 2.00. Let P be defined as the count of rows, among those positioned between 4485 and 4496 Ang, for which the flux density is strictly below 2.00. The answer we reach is 2.0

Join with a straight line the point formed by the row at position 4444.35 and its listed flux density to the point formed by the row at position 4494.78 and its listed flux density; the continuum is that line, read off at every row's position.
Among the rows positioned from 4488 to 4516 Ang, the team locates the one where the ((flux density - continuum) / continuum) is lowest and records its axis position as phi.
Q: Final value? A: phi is 4492.71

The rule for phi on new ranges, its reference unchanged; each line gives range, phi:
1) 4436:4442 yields 4440.26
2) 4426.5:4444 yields 4435.15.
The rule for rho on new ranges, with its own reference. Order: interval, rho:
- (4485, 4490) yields -0.04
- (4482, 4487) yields -0.19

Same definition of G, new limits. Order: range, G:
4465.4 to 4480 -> 4466.92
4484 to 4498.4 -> 4485.47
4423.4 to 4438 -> 4429.03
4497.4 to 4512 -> 4498.92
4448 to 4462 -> 4449.47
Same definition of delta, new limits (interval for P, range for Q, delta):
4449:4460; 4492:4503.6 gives 1.7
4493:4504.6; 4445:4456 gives 2.0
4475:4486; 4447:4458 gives 1.7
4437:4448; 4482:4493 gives 2.0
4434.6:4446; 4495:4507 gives 3.0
